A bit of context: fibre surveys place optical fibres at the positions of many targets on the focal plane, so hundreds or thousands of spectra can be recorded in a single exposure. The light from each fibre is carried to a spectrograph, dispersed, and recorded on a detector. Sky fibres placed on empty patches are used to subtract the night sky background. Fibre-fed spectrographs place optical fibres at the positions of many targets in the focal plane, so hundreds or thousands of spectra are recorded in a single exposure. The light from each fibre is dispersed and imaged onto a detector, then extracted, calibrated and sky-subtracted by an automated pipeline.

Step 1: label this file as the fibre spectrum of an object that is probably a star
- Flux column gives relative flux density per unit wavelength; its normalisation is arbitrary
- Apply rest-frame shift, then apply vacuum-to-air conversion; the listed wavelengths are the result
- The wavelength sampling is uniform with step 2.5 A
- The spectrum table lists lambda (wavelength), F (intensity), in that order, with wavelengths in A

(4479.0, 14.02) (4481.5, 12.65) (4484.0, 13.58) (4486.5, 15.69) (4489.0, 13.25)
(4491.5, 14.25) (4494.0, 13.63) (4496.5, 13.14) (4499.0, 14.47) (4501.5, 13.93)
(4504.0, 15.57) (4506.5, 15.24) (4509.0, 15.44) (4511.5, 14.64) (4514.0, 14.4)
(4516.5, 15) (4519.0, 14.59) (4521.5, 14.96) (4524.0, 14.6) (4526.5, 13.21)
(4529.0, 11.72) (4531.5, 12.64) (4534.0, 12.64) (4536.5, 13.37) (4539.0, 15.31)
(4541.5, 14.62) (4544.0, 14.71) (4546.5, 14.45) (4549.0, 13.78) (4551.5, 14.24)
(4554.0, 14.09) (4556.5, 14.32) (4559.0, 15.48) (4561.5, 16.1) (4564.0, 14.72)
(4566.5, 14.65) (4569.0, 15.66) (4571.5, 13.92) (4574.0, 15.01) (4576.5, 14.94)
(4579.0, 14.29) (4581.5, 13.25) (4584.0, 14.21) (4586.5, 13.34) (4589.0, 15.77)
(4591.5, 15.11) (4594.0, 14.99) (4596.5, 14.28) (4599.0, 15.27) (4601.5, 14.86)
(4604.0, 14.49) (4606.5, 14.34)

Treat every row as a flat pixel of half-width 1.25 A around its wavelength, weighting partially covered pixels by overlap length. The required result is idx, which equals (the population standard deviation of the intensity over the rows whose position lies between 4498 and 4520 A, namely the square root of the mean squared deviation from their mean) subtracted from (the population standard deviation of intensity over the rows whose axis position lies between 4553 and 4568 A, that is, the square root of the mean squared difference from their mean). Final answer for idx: 0.18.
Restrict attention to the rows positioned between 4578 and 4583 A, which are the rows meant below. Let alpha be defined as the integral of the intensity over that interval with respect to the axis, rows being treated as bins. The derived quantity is 68.8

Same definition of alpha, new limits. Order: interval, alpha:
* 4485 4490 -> 72.4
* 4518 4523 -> 73.9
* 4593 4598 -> 73.2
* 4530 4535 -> 63.0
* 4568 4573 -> 73.8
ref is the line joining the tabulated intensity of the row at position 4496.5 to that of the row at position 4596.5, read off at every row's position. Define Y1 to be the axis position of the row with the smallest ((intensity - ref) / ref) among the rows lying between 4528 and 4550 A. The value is 4529.0 A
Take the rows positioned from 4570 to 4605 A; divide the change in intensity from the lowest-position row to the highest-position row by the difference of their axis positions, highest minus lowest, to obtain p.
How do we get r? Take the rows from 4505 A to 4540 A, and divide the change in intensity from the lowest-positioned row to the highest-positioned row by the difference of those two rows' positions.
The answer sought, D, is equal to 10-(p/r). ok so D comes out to 2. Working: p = 0.02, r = 0.00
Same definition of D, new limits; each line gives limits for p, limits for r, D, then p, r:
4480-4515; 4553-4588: 12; 0.05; -0.02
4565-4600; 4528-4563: 10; 0.02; 0.13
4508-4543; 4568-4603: 9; -0.03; -0.02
